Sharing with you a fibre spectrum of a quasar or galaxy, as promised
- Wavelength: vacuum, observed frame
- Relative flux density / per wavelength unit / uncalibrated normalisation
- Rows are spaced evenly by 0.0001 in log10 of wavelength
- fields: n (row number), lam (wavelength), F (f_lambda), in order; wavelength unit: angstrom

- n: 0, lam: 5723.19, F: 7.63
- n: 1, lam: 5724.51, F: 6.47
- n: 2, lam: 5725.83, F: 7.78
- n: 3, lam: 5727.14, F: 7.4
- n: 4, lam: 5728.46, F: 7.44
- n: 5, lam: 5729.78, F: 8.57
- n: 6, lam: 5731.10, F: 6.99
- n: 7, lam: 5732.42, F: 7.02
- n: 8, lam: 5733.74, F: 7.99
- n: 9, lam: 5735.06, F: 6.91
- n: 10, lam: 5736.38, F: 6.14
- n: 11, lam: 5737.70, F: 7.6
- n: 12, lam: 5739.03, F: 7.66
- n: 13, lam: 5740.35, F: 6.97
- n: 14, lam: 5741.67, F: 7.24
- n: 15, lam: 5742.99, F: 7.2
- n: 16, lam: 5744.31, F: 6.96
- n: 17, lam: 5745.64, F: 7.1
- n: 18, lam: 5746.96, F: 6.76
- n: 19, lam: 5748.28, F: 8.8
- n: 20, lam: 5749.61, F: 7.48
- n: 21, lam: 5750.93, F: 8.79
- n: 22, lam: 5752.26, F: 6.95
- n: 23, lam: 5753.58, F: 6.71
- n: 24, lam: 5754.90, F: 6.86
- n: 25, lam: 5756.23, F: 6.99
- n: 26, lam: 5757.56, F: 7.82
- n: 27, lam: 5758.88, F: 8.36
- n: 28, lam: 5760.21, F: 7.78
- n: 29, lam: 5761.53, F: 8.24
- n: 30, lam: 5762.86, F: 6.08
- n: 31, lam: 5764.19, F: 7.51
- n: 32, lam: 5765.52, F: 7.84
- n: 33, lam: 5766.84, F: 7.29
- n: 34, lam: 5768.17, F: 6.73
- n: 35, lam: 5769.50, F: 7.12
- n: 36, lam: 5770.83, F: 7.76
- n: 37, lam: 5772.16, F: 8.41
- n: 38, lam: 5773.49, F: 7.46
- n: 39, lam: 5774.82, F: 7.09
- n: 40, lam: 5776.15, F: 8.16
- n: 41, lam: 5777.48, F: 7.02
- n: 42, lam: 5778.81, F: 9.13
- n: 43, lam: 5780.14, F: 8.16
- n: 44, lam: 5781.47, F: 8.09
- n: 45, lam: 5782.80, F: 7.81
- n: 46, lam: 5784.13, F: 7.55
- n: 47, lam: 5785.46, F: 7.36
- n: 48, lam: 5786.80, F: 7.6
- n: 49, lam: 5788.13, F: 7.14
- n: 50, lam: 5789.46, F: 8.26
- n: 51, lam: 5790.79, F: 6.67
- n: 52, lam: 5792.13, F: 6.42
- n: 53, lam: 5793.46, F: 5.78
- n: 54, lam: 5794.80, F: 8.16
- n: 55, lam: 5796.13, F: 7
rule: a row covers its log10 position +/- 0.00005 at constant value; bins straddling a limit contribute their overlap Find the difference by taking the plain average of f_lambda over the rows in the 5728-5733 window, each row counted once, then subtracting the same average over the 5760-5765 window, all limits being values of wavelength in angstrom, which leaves 0.1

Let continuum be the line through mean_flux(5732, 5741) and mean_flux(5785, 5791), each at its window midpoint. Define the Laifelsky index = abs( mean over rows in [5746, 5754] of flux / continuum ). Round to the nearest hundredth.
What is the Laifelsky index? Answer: 1.05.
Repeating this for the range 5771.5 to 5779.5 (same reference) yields 1.07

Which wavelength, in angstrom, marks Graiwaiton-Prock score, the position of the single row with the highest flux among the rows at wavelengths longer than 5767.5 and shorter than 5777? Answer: 5772.16 angstrom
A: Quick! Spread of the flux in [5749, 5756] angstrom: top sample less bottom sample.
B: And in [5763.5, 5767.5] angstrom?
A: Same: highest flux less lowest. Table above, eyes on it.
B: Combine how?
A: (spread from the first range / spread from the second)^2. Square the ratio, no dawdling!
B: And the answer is 14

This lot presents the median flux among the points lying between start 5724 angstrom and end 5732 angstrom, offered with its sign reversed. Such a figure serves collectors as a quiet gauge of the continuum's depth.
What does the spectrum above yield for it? -7.4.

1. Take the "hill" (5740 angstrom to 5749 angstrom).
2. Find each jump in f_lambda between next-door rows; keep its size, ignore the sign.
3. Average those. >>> 0.51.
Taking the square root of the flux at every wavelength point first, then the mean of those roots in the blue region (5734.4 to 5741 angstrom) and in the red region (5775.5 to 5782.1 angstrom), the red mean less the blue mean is 0.19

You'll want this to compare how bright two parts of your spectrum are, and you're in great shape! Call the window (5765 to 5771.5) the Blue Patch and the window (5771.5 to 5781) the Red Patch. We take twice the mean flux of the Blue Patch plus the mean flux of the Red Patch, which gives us 22.6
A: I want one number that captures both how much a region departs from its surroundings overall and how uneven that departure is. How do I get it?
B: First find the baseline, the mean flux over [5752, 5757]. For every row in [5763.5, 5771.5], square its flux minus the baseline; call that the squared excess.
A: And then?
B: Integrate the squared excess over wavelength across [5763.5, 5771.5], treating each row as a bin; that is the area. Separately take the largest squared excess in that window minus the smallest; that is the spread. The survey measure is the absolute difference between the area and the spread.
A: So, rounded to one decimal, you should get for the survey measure 2.2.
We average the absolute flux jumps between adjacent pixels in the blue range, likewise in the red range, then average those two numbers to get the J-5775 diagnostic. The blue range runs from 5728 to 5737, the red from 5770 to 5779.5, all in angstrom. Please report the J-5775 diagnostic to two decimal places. 0.99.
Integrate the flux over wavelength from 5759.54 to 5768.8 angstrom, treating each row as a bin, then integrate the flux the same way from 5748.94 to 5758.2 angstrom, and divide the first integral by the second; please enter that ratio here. 1.00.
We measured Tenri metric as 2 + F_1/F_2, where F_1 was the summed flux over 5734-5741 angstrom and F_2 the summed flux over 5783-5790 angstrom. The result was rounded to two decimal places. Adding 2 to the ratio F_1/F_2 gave 2.93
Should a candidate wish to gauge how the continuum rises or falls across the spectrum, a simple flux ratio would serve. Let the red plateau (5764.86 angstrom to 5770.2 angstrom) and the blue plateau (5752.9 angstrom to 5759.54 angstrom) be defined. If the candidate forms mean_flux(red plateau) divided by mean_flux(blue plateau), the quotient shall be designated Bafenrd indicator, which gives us 0.99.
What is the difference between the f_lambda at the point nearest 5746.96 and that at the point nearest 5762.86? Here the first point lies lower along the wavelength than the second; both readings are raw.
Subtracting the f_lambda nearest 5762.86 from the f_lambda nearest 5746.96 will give 1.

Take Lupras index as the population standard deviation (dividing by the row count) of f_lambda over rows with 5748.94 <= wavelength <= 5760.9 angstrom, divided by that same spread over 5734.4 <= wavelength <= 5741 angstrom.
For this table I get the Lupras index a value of 1.23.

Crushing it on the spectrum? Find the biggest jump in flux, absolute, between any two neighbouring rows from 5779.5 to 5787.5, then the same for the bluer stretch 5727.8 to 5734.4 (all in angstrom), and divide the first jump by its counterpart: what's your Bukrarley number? 0.2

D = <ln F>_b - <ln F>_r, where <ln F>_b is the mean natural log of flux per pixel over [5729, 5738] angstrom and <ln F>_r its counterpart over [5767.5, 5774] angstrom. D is -0.026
